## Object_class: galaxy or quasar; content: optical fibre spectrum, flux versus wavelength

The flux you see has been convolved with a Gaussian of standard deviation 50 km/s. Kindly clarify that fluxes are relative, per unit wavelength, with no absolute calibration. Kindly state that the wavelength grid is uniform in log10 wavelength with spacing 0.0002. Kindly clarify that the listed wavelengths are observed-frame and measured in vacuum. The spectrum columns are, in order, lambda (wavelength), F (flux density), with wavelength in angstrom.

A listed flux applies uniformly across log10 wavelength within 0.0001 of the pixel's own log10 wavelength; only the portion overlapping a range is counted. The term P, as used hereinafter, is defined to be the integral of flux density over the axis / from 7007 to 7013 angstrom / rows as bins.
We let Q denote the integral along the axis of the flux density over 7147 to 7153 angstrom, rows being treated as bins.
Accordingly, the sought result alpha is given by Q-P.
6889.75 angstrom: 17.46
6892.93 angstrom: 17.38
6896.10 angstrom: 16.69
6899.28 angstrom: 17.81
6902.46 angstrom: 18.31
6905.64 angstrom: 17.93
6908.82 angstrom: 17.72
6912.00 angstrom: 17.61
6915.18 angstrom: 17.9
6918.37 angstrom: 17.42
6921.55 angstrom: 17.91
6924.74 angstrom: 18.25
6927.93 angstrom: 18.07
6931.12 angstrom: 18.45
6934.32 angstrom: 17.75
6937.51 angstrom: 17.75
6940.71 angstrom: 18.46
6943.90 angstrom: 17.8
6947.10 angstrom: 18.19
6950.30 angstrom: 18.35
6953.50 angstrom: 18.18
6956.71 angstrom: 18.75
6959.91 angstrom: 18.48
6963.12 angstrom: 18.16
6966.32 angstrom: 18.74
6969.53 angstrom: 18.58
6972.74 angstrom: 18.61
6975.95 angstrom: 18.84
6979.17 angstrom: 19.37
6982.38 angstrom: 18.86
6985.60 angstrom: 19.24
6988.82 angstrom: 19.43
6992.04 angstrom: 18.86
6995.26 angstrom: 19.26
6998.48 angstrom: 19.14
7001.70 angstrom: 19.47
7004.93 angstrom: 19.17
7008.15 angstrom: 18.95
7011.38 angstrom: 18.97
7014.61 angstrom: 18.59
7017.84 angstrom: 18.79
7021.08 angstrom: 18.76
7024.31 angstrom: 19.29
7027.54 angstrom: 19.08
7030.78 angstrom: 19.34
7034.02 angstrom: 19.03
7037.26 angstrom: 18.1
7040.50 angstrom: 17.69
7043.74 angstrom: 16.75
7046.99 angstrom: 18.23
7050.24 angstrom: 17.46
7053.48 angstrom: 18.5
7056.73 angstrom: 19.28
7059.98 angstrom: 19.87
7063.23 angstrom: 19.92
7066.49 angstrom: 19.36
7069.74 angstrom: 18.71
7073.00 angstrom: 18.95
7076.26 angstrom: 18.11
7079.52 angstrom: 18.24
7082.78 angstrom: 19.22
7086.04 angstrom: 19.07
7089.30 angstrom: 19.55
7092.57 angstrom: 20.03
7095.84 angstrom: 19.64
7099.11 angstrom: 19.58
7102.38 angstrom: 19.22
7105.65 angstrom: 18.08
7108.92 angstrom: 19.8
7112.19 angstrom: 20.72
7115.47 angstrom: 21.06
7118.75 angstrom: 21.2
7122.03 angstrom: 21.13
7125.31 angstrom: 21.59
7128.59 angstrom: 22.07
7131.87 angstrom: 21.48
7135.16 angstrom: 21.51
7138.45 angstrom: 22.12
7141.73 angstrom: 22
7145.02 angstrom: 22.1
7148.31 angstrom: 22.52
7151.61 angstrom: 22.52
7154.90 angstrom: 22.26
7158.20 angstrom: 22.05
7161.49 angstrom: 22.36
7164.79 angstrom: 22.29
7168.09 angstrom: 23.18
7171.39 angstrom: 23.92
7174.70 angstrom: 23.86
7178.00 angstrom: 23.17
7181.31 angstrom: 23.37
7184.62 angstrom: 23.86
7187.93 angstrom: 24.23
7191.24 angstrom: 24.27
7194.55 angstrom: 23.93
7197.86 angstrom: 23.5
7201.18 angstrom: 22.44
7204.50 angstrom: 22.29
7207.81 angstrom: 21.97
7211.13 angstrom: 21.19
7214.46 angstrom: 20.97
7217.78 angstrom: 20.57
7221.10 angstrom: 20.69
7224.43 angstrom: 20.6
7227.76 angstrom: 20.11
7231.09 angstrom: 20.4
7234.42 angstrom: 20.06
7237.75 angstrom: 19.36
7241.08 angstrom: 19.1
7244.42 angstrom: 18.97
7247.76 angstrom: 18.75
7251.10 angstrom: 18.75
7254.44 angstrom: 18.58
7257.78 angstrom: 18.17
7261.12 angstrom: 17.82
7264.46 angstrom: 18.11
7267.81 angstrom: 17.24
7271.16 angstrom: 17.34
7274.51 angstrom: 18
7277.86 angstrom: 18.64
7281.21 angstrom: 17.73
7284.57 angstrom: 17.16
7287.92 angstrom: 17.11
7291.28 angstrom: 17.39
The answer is 21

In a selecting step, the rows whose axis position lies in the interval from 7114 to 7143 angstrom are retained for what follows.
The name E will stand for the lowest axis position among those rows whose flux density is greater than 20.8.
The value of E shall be 7115.47 angstrom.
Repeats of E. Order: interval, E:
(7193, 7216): 7194.55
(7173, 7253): 7174.70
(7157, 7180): 7158.20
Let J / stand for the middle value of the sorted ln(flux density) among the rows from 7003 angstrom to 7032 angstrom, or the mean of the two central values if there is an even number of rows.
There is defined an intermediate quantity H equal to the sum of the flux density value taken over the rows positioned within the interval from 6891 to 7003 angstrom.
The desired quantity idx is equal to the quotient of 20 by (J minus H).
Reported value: -0.03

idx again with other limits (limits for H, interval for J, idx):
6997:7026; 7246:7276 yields -0.12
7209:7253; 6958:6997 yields -0.08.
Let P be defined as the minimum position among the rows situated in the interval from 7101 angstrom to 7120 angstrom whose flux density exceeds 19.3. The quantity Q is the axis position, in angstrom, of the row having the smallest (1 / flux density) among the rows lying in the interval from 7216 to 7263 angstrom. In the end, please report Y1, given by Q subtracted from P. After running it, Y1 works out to -112.2 angstrom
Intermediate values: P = 7108.92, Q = 7221.10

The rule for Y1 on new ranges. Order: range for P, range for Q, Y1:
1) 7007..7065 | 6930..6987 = 51.6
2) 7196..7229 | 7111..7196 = 6.6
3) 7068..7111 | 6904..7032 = 87.6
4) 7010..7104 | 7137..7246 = -160.5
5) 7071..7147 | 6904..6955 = 148.6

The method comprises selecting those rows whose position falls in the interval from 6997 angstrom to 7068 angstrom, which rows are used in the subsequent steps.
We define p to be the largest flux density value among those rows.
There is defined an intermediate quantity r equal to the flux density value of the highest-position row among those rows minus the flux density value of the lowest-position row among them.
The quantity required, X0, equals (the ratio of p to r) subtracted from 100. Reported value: 9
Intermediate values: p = 19.92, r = 0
